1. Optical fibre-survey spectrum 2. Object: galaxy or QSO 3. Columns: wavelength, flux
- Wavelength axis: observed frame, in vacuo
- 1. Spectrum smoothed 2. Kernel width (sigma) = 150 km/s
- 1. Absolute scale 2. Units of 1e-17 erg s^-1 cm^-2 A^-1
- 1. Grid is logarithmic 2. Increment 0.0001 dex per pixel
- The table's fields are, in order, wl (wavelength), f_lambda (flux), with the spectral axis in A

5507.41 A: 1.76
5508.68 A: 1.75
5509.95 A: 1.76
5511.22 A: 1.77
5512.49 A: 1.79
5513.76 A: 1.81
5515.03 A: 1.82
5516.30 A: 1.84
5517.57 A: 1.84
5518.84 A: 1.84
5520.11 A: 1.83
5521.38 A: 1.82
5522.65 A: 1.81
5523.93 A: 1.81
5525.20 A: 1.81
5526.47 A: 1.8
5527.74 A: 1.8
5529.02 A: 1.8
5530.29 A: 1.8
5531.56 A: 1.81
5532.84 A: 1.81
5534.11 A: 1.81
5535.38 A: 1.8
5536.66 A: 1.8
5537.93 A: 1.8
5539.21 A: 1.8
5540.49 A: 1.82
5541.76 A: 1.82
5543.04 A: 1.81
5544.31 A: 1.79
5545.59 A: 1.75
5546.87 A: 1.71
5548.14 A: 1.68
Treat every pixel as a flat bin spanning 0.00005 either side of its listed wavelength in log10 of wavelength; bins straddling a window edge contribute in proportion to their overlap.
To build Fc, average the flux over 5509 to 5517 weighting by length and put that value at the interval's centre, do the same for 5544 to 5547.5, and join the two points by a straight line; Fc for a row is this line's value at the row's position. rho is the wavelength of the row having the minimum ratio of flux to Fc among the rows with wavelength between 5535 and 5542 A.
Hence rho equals 5535.38 A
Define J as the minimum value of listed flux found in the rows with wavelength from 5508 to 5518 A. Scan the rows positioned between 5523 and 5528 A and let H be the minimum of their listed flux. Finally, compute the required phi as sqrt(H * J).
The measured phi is 1.77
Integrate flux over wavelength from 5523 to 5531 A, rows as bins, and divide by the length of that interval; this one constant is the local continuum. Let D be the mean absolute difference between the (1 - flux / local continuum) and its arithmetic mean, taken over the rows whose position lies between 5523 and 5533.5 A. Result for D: 0.003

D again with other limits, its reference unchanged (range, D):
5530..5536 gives 0.003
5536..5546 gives 0.008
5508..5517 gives 0.015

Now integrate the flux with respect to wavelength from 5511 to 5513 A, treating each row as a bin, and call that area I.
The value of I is 4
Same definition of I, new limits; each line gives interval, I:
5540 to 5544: 7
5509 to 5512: 5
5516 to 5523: 13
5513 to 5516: 5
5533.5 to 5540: 12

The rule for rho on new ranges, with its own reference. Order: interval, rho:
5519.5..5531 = 5526.47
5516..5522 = 5521.38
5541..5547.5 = 5546.87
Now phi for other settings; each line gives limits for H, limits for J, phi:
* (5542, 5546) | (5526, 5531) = 1.77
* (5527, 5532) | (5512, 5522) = 1.79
